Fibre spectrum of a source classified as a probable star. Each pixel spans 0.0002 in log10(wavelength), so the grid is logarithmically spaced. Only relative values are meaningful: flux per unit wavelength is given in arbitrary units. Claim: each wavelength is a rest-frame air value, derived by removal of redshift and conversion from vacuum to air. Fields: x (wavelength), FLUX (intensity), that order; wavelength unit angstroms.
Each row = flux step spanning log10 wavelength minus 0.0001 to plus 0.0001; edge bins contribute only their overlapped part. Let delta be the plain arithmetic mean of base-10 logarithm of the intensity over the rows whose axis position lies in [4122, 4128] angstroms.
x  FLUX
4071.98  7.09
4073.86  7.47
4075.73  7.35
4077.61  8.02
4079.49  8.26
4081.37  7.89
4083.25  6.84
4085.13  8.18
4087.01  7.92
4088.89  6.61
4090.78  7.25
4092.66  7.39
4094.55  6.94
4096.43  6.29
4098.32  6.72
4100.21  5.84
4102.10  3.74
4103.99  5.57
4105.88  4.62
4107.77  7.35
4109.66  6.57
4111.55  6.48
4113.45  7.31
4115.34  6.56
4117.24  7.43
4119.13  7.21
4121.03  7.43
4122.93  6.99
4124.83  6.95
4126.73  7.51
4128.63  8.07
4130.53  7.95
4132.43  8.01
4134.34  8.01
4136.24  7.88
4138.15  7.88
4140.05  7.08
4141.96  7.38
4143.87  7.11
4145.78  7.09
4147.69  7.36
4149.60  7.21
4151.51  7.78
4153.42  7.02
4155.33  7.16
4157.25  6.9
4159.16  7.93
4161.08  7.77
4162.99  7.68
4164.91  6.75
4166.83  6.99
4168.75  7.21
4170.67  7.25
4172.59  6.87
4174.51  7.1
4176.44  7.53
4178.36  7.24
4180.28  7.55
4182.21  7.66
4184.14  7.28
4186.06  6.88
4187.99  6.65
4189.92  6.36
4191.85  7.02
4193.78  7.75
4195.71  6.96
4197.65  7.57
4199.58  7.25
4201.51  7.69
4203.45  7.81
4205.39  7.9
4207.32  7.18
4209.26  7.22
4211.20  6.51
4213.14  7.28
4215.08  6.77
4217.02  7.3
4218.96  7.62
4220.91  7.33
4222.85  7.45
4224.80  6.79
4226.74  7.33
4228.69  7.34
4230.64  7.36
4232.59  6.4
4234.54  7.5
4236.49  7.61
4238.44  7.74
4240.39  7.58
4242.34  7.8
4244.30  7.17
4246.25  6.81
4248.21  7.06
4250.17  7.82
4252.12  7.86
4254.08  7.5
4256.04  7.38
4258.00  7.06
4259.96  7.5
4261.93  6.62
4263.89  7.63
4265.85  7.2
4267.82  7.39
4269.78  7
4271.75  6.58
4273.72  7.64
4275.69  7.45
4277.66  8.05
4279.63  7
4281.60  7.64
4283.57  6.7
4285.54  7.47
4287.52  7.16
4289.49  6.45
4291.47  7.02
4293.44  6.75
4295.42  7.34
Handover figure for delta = 0.854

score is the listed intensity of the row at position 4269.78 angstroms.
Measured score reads 7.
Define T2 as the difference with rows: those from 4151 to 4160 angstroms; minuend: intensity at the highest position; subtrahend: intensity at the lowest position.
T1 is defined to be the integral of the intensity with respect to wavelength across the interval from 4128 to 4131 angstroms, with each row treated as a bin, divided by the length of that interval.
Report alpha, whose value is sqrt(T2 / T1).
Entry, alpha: 0.14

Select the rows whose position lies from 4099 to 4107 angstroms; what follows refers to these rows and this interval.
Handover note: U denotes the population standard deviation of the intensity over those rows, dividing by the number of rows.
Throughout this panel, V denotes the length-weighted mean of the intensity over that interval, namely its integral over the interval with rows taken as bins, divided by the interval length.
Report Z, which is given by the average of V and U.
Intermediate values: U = 0.83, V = 5.1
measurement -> 2.94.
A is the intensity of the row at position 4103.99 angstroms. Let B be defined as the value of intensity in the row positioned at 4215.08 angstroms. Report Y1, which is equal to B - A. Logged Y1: 1.2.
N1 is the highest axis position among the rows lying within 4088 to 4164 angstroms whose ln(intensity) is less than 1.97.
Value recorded 4157.25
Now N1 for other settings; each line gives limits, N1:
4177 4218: 4215.08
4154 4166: 4164.91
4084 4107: 4105.88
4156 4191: 4189.92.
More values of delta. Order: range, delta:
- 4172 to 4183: 0.864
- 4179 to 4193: 0.848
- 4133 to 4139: 0.899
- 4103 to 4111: 0.774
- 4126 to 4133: 0.897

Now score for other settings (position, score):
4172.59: 6.87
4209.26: 7.22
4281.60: 7.64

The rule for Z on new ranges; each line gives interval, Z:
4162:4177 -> 3.73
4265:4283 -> 3.86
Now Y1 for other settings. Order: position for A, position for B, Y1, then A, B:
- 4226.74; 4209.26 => -0.1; 7.33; 7.22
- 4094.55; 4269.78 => 0.1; 6.94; 7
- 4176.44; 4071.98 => -0.4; 7.53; 7.09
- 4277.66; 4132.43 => 0.0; 8.05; 8.01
